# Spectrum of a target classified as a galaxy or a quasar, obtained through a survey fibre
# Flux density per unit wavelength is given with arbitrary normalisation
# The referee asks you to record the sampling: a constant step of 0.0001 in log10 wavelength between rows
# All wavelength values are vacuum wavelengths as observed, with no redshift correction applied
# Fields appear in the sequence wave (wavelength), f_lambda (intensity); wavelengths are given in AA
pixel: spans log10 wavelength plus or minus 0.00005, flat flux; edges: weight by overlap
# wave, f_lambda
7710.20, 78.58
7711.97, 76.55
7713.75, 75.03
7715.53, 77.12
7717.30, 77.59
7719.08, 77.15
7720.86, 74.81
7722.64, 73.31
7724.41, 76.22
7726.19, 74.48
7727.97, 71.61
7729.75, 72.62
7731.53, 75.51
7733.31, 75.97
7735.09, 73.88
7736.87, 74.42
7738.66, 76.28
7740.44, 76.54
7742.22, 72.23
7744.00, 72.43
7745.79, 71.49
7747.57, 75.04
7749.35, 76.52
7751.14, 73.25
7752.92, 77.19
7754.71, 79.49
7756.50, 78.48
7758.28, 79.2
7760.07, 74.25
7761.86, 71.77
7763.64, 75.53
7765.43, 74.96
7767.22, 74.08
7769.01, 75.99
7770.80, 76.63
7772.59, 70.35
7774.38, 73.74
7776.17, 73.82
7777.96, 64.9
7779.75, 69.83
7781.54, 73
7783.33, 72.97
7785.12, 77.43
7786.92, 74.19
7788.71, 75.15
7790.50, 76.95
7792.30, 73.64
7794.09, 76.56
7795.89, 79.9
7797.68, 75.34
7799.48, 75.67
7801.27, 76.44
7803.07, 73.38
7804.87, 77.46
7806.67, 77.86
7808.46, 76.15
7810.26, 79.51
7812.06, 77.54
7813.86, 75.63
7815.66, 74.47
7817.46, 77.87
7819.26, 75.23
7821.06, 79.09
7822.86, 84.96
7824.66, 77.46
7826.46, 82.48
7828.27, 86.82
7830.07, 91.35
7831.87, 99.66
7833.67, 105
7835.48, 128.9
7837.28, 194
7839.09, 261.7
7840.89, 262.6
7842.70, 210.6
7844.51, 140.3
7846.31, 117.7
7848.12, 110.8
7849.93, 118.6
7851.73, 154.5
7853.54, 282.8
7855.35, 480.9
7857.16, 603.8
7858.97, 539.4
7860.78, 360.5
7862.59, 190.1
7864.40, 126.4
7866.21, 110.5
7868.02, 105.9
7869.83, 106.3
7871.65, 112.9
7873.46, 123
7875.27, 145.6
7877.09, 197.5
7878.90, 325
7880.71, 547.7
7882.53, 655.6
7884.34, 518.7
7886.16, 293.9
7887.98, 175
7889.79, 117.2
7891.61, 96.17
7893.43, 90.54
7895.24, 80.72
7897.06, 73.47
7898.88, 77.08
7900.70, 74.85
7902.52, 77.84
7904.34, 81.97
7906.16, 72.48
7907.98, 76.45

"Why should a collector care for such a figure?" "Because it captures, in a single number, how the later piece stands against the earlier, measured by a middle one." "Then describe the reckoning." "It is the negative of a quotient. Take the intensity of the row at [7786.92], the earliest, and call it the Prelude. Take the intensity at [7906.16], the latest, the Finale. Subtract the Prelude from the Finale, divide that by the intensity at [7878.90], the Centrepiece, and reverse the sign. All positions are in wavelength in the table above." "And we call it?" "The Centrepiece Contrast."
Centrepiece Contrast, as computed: 0.01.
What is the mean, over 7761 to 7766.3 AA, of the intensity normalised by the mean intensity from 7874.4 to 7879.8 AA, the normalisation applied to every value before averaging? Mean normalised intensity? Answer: 0.33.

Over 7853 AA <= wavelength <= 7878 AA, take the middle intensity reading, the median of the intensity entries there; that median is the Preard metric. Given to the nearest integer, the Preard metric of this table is 168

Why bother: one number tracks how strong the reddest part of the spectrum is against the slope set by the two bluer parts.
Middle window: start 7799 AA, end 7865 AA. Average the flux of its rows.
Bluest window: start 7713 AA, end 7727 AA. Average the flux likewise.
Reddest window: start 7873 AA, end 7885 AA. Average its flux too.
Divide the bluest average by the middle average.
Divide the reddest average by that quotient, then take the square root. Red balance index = 28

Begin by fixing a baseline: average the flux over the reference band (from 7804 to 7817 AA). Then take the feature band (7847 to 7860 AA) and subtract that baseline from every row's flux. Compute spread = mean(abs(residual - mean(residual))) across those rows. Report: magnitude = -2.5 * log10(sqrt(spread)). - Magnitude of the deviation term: -2.8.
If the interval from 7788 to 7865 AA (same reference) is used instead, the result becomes -2.4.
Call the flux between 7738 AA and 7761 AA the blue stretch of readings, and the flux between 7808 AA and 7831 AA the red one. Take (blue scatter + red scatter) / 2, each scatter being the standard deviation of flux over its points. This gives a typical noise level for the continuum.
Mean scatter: 4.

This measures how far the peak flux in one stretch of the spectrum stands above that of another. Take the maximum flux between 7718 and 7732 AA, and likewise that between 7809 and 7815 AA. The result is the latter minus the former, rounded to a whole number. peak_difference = 2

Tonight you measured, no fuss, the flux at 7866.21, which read 110.5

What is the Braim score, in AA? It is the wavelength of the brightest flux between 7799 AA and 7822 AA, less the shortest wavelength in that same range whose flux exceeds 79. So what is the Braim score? 0.0 AA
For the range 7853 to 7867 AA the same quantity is 3.6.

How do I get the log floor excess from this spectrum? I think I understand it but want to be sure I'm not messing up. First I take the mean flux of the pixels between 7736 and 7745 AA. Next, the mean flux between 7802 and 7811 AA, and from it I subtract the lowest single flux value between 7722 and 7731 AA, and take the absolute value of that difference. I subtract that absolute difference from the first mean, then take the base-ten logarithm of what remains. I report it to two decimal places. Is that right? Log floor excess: 1.84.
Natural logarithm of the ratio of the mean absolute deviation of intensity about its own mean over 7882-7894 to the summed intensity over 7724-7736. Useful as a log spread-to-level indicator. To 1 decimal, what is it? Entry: -1.1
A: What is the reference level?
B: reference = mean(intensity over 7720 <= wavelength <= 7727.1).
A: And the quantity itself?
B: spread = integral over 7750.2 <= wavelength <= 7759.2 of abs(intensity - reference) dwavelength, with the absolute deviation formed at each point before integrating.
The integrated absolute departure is 30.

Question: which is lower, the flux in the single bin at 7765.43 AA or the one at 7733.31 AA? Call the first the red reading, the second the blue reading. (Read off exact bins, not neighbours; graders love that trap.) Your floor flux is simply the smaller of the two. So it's 75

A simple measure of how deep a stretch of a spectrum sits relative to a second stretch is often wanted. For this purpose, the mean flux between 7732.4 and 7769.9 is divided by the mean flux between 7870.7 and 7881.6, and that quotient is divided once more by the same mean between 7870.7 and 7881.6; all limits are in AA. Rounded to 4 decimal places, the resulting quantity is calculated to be 0.0013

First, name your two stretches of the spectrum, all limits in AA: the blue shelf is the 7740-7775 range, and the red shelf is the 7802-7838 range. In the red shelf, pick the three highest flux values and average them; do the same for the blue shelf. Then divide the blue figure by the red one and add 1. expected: 1.55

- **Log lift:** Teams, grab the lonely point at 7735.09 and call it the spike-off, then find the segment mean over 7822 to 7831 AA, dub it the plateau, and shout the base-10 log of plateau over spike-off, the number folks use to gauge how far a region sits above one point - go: 0.06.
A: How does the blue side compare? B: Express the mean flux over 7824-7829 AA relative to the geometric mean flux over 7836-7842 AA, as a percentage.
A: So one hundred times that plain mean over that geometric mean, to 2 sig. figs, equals 35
